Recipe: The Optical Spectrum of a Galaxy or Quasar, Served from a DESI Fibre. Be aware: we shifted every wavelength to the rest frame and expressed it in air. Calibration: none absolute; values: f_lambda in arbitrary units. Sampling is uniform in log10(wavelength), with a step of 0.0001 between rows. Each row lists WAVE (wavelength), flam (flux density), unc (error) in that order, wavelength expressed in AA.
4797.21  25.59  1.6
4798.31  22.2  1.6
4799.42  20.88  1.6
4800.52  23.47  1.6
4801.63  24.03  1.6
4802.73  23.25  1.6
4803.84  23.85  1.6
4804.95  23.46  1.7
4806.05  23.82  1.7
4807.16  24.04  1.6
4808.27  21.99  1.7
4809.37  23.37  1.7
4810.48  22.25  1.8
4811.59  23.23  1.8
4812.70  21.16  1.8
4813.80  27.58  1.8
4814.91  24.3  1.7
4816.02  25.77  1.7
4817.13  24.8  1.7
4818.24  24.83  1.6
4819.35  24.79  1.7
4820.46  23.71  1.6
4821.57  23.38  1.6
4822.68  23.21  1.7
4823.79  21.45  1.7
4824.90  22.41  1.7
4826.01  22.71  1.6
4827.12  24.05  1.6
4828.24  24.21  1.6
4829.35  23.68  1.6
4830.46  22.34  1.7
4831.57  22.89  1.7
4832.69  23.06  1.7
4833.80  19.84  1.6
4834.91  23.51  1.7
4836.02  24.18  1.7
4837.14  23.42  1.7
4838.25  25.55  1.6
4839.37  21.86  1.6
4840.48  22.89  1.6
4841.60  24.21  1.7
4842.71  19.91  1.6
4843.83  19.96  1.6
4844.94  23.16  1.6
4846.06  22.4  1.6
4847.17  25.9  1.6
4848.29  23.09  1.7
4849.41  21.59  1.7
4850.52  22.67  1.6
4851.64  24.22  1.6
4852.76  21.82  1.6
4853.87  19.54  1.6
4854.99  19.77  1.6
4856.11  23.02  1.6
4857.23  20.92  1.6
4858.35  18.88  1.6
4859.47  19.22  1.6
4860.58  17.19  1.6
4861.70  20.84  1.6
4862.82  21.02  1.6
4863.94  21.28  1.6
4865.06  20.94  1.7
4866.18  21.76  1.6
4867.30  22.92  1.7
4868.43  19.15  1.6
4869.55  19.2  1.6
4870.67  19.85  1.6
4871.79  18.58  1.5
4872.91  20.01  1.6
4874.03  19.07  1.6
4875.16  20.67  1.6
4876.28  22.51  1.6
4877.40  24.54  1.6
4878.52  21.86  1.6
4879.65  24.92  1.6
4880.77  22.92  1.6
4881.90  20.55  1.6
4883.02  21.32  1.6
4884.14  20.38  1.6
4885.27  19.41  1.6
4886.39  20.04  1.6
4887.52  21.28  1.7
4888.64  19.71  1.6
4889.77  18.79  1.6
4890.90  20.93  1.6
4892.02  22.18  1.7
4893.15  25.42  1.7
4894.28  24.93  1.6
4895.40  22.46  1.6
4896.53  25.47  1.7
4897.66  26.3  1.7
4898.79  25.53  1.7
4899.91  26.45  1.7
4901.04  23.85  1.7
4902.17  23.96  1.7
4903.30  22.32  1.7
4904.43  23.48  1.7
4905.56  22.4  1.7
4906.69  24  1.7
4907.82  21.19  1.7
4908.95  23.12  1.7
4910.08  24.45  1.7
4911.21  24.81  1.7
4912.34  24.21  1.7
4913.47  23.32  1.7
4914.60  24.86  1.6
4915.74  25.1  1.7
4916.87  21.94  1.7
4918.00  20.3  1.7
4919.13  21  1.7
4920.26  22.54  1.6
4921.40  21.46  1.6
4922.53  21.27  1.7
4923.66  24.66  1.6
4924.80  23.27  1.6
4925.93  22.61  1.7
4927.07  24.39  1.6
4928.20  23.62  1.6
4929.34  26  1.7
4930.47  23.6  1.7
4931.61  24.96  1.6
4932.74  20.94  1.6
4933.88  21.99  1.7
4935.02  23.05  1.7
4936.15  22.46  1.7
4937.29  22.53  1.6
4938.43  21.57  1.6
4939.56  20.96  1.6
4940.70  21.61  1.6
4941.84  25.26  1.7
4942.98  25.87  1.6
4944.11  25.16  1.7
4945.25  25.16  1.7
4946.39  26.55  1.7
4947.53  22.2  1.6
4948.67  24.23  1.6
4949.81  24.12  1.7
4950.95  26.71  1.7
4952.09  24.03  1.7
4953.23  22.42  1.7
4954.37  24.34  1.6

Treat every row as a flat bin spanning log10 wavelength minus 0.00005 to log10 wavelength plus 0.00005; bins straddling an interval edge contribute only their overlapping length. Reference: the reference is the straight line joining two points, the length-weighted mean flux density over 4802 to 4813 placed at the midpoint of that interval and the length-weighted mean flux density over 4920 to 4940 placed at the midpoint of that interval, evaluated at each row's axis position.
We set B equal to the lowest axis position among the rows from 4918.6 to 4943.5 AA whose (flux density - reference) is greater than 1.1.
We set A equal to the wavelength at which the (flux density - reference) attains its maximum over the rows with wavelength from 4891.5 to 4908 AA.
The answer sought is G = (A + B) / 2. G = 4911.8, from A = 4899.91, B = 4923.66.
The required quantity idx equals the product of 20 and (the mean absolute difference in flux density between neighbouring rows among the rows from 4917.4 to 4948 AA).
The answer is 29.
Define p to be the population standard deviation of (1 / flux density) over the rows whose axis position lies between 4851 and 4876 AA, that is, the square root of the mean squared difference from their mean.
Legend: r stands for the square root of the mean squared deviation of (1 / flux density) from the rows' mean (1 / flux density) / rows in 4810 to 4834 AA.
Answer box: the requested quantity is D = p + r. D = 0.0068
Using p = 0.0038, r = 0.0029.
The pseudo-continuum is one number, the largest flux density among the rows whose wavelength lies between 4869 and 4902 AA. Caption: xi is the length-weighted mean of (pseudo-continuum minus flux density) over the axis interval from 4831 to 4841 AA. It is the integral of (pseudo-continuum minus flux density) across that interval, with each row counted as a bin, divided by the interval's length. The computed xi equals 3.4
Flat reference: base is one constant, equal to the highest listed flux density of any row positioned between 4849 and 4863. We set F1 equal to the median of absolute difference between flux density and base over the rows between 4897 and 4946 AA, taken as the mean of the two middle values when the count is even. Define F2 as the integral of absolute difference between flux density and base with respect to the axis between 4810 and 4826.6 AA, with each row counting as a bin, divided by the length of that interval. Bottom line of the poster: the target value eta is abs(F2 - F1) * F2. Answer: 0.1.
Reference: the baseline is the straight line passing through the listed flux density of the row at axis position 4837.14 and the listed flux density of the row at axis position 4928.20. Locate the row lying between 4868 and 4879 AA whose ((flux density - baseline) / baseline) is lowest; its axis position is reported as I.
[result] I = 4871.79 AA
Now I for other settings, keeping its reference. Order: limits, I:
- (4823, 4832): 4823.79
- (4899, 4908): 4907.82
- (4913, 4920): 4918.00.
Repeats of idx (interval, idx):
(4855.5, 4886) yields 30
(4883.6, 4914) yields 28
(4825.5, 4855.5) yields 34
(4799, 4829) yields 24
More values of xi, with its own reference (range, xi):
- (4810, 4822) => 2.3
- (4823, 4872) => 4.6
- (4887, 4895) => 4.5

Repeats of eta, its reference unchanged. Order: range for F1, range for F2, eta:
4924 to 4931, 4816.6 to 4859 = 1.7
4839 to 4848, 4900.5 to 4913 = 0.8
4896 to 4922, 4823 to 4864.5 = 2.3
